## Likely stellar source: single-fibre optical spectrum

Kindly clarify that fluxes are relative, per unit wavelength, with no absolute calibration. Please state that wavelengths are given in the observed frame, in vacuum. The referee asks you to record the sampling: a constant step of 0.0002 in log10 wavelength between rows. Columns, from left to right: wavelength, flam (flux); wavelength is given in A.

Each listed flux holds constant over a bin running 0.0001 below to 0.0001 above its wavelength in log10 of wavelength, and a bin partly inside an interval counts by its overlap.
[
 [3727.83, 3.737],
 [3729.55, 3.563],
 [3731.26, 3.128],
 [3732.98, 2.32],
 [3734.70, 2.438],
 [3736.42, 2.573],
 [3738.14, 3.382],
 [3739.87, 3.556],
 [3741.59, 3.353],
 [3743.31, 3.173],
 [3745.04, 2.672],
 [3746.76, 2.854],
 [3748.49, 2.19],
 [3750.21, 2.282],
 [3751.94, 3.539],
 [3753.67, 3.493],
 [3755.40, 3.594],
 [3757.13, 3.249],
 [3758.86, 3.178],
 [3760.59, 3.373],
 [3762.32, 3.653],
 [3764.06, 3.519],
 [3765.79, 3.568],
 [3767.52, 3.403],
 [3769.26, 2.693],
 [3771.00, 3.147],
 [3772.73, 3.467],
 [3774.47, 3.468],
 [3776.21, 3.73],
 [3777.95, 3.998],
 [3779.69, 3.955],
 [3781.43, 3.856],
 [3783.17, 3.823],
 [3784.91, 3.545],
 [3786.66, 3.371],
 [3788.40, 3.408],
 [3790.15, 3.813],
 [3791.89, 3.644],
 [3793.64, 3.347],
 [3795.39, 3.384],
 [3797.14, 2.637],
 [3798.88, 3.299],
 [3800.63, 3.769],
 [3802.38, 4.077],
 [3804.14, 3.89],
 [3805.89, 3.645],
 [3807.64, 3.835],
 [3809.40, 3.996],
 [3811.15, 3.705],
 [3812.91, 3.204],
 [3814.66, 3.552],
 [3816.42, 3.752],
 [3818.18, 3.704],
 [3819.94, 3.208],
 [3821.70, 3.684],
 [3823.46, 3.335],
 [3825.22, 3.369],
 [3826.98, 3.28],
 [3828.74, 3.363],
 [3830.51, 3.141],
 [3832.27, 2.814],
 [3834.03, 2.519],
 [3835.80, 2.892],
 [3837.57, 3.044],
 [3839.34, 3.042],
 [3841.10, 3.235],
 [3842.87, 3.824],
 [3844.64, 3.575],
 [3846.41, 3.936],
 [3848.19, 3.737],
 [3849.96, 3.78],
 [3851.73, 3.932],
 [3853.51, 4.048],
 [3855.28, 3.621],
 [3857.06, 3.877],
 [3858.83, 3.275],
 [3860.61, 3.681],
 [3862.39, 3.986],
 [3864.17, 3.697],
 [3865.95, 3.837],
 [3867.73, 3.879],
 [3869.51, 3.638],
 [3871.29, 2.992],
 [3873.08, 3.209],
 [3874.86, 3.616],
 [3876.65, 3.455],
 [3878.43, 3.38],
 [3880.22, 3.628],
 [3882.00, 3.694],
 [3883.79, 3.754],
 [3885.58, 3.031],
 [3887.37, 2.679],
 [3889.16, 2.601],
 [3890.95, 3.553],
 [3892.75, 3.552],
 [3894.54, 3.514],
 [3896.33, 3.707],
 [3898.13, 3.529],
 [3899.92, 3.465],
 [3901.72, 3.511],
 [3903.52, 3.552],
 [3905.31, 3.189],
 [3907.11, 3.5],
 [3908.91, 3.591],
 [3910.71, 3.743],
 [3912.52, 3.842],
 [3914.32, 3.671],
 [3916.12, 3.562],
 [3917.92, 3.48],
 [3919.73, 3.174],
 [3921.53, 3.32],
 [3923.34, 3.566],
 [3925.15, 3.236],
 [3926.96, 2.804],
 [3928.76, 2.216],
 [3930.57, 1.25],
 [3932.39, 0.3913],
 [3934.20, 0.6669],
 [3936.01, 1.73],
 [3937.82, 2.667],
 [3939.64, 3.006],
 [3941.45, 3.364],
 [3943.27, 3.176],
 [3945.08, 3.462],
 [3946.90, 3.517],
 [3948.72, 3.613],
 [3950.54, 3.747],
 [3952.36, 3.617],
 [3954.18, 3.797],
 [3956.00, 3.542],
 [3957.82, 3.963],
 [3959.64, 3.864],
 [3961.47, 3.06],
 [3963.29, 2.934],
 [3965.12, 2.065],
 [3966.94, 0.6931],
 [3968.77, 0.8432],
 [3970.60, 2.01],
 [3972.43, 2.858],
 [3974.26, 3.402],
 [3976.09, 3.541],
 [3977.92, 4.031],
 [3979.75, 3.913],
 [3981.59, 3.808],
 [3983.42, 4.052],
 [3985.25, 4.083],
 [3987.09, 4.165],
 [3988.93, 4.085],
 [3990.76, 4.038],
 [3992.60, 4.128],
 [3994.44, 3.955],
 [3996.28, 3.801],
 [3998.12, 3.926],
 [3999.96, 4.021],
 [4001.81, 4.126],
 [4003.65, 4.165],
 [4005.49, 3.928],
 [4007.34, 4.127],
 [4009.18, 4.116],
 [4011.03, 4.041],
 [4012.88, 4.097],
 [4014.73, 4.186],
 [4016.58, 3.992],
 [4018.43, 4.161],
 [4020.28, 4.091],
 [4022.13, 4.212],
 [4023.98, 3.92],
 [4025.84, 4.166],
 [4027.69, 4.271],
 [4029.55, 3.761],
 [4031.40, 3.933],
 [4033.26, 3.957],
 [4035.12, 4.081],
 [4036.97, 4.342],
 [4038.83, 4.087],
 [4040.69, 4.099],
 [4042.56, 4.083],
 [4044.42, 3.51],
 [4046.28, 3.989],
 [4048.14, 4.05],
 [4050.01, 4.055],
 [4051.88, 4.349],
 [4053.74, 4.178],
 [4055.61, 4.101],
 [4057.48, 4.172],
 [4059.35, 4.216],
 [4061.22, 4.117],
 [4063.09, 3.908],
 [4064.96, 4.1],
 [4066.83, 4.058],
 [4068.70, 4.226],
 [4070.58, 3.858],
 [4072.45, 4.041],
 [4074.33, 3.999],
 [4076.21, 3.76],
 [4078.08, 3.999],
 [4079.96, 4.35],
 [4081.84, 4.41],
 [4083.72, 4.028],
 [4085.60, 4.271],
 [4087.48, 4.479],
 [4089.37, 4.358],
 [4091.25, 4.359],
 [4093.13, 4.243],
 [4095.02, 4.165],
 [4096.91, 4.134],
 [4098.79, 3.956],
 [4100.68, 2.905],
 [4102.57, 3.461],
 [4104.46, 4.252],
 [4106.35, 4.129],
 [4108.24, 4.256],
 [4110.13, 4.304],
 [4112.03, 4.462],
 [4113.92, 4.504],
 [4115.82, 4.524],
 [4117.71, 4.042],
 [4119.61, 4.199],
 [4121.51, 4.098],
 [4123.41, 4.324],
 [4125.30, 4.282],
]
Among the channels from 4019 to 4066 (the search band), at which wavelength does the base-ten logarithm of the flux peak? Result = 4051.88 A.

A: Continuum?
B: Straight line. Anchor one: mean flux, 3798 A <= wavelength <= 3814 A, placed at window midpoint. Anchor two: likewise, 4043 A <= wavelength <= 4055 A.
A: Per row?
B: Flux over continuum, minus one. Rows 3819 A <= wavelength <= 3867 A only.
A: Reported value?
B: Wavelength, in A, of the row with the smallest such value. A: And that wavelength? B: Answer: 3834.03 A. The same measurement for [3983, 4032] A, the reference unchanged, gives 4029.55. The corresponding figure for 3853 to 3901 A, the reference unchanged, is 3889.16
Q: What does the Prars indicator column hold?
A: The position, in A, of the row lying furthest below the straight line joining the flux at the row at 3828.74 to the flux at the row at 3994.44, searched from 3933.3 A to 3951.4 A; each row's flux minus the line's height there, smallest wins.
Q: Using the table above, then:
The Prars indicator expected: 3934.20 A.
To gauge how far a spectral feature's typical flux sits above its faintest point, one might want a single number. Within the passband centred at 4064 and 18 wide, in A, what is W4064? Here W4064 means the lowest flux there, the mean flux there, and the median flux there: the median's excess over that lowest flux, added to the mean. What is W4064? 4.32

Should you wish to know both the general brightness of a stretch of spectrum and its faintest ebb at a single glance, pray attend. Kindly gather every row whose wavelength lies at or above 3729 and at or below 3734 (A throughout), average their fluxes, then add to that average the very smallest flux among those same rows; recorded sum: 5.3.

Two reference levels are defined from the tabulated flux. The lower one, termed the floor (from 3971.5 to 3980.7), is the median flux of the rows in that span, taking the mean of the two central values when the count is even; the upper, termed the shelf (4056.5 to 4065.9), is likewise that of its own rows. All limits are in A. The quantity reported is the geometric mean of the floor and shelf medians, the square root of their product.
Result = 3.82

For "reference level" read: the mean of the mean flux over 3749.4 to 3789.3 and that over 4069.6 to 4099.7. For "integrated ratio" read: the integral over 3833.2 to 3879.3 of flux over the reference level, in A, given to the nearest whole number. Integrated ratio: 43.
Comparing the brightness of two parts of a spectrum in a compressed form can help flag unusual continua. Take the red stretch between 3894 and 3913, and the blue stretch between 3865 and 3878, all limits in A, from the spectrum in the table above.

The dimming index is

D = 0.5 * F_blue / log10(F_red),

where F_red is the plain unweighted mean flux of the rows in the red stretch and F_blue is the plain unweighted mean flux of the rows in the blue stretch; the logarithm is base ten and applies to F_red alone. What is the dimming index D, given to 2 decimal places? 3.19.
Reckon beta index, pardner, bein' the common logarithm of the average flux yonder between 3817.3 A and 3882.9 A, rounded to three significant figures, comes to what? 0.542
